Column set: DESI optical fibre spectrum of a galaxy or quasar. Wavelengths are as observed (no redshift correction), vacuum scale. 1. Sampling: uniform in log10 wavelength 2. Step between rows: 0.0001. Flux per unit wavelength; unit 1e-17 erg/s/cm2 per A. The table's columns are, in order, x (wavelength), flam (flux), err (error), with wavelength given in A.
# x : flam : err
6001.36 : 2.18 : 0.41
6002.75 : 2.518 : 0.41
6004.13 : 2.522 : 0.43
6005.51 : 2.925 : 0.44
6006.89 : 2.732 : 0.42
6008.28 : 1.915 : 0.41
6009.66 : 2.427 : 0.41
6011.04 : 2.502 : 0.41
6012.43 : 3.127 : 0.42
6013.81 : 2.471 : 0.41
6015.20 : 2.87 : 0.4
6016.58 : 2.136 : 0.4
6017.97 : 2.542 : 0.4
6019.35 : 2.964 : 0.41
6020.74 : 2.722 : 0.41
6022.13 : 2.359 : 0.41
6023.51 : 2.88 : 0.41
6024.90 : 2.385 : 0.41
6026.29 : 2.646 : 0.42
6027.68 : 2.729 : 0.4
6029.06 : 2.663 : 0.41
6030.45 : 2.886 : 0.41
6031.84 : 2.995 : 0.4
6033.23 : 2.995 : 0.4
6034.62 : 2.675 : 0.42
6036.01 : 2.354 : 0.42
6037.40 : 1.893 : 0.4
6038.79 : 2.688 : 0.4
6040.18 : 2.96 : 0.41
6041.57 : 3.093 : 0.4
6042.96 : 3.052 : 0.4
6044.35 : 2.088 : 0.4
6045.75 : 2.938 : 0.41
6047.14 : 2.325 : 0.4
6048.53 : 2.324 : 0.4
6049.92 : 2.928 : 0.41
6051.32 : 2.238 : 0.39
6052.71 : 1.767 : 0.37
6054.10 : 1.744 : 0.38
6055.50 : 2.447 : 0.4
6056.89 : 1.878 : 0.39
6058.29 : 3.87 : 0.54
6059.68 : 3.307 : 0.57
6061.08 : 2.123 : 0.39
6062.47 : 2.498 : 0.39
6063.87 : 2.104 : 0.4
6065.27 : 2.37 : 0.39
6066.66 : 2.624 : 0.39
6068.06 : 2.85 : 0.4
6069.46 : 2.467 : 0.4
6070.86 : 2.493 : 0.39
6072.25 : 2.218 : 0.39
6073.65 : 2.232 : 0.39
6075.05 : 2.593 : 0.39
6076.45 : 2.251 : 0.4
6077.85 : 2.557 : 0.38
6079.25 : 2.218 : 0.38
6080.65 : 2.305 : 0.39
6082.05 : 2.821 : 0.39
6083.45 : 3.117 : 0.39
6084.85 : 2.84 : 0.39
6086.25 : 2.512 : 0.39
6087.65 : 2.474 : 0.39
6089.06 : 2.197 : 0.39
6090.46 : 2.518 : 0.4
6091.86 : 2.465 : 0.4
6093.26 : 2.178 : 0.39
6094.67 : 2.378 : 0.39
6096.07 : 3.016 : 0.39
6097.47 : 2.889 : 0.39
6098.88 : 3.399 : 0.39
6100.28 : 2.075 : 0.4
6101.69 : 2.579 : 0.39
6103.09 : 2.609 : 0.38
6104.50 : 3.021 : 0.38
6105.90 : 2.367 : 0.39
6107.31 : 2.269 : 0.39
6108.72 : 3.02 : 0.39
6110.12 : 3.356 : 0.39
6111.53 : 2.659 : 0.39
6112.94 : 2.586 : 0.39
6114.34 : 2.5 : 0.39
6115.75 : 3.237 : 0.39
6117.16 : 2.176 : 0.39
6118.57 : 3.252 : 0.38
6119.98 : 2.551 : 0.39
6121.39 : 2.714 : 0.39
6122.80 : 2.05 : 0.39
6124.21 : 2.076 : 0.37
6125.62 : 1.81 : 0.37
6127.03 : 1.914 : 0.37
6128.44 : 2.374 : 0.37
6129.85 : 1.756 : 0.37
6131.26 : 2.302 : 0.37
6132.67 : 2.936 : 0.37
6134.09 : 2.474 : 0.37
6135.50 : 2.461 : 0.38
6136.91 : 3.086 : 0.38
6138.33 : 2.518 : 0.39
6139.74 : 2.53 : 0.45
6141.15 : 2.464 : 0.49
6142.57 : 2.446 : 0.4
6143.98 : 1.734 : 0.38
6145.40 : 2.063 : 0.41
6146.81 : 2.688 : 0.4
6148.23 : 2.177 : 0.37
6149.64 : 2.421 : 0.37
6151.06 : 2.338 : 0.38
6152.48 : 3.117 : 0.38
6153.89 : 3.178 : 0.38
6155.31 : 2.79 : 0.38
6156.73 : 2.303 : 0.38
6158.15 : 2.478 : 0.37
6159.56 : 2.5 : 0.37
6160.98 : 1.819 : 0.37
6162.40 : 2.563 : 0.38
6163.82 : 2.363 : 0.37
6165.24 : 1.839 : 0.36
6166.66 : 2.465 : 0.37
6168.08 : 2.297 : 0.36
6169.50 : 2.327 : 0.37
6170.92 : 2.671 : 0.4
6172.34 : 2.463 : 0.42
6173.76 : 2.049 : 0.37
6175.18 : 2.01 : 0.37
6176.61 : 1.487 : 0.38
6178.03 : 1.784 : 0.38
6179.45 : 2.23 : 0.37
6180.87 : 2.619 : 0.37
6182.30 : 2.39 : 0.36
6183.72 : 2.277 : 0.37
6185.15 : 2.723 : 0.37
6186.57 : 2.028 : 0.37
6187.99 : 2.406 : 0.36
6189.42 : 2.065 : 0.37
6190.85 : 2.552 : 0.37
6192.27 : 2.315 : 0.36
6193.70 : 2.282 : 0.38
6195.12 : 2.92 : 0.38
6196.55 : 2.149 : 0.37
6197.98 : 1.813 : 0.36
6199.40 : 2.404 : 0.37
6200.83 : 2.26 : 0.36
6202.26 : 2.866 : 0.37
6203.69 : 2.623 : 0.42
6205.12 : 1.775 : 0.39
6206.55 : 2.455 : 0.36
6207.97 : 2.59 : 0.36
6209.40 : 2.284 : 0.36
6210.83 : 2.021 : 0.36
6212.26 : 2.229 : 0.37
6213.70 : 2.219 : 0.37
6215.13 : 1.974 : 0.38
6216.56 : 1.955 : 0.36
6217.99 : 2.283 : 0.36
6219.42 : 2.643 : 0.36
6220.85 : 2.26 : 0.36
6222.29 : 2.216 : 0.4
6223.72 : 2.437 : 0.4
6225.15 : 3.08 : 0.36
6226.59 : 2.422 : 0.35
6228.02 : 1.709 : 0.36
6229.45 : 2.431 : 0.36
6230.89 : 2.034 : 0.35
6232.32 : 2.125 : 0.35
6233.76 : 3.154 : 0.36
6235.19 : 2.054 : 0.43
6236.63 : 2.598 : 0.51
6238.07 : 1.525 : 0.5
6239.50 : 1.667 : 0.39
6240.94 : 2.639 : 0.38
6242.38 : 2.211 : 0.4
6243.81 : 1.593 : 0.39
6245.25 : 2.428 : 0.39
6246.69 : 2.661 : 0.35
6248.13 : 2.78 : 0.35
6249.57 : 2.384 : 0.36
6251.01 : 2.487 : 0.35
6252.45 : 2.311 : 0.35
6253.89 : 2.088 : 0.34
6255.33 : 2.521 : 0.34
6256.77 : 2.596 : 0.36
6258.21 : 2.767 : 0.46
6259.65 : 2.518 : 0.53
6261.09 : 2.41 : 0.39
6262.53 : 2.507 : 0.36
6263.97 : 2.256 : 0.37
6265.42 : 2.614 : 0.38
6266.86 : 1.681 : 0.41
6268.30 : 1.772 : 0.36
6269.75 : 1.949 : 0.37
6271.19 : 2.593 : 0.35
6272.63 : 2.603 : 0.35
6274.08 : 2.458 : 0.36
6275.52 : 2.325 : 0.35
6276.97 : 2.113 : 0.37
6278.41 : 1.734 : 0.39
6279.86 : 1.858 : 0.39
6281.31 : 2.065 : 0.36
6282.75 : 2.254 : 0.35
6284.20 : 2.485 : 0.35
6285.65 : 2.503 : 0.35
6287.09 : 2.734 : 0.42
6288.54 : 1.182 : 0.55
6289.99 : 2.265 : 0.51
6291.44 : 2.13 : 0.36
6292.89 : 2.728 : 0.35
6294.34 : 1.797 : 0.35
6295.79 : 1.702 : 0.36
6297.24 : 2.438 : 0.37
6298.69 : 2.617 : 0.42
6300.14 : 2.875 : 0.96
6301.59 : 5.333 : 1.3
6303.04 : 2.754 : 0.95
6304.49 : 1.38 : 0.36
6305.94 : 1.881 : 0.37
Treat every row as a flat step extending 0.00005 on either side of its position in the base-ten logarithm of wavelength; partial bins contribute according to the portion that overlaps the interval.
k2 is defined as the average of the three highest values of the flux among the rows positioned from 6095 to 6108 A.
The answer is 3.1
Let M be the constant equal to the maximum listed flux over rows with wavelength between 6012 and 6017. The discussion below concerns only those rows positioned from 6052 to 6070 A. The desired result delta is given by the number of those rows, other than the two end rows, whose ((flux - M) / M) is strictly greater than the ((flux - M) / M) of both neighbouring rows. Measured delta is 4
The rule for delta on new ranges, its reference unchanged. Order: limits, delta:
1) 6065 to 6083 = 4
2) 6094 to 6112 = 4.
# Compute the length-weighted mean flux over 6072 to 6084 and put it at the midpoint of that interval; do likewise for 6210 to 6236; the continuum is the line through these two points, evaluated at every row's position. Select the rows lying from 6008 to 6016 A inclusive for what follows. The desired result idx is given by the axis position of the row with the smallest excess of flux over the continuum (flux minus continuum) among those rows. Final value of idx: 6008.28 A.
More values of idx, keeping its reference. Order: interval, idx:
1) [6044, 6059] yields 6054.10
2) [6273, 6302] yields 6288.54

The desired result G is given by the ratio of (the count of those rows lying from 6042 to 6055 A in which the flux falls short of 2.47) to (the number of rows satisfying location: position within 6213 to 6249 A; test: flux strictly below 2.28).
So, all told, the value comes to 0.5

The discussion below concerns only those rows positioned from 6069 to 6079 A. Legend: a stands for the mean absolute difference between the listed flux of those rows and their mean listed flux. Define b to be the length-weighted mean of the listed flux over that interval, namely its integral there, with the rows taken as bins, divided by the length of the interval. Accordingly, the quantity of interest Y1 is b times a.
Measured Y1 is 0.3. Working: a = 0.14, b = 2.39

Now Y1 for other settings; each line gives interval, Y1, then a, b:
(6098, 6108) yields 0.9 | 0.34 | 2.62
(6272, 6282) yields 0.5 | 0.25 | 2.16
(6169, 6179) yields 0.7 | 0.32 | 2.11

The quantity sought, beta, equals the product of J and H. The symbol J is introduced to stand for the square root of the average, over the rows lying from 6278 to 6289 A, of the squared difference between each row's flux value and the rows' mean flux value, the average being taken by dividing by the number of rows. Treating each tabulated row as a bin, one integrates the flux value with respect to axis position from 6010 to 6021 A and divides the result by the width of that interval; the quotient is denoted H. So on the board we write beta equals 1.25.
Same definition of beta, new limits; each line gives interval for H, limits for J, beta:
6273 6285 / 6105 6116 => 0.83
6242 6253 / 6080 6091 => 0.68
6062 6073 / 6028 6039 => 0.85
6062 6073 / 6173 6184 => 0.82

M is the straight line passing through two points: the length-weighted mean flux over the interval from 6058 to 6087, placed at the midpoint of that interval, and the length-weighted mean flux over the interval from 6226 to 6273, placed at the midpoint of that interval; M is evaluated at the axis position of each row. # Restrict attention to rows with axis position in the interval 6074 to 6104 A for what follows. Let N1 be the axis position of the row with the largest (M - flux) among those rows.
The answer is 6100.28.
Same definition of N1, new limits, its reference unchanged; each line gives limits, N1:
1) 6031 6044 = 6037.40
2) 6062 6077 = 6063.87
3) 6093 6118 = 6100.28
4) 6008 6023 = 6008.28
